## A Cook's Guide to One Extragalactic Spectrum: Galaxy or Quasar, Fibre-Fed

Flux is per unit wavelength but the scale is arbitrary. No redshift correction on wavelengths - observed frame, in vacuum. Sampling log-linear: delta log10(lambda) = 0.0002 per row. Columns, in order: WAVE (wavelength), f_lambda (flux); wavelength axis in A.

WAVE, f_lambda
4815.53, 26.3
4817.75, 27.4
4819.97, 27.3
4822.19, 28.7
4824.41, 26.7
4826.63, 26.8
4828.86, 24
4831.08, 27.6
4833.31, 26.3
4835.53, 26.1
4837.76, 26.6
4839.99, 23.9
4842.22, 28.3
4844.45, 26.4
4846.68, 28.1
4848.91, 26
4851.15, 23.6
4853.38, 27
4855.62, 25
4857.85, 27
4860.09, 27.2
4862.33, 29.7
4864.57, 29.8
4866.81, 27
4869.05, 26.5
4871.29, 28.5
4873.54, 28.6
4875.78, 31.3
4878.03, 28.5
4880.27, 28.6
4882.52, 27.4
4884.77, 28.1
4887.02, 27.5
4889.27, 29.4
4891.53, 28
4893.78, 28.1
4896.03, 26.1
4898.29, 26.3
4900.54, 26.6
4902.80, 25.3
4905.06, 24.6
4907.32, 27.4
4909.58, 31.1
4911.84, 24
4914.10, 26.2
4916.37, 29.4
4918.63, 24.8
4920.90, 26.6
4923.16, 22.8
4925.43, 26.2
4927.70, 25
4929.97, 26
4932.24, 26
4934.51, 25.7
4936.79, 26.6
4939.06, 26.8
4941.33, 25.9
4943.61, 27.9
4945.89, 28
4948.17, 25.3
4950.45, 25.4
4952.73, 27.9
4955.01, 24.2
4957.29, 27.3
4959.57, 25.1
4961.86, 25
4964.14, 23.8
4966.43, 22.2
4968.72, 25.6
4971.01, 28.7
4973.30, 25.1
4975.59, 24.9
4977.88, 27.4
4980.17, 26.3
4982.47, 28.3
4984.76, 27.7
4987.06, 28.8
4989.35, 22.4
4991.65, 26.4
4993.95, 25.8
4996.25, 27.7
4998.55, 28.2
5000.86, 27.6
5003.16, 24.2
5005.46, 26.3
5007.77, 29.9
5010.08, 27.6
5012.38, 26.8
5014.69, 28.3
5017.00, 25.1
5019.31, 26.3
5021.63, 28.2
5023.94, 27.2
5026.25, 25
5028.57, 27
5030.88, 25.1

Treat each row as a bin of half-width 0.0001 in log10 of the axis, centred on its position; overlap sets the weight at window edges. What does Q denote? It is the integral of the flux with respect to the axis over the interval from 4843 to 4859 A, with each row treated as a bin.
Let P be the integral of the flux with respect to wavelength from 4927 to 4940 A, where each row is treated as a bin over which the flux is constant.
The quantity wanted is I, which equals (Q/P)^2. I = 1.5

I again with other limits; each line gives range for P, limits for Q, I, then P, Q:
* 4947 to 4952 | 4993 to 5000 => 2.2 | 128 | 191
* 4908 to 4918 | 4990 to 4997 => 0.4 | 275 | 184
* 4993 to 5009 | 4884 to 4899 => 0.9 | 434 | 415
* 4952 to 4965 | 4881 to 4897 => 1.8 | 332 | 445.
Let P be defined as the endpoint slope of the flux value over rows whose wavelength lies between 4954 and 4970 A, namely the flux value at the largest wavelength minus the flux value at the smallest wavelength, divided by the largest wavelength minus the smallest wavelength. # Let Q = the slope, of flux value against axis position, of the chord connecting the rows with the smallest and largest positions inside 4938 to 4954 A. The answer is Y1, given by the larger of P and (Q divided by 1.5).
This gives 0.10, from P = 0.1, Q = 0.1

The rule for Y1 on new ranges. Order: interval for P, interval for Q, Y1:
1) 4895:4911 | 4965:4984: 0.37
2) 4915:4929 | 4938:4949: -0.11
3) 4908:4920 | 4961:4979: 0.10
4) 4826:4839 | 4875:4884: -0.02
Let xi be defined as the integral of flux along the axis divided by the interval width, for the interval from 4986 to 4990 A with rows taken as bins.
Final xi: 26.0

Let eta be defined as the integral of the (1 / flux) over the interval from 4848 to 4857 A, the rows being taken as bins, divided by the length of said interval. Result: 0.0394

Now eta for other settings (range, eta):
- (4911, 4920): 0.0384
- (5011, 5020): 0.0376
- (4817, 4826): 0.0364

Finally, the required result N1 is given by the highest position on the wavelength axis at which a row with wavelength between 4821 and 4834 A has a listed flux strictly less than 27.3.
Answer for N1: 4833.31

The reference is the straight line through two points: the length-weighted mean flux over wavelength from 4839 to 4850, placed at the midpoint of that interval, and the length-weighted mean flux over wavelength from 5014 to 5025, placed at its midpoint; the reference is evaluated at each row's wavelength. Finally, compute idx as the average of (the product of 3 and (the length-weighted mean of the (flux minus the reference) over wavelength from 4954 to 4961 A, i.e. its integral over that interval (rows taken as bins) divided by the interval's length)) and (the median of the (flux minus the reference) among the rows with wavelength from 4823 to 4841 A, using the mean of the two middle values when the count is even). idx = -2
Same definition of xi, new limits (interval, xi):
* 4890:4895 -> 28.1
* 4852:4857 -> 26.0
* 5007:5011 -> 28.7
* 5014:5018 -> 26.6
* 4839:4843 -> 26.0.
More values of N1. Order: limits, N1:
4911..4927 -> 4925.43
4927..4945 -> 4941.33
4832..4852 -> 4851.15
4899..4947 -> 4941.33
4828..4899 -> 4898.29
